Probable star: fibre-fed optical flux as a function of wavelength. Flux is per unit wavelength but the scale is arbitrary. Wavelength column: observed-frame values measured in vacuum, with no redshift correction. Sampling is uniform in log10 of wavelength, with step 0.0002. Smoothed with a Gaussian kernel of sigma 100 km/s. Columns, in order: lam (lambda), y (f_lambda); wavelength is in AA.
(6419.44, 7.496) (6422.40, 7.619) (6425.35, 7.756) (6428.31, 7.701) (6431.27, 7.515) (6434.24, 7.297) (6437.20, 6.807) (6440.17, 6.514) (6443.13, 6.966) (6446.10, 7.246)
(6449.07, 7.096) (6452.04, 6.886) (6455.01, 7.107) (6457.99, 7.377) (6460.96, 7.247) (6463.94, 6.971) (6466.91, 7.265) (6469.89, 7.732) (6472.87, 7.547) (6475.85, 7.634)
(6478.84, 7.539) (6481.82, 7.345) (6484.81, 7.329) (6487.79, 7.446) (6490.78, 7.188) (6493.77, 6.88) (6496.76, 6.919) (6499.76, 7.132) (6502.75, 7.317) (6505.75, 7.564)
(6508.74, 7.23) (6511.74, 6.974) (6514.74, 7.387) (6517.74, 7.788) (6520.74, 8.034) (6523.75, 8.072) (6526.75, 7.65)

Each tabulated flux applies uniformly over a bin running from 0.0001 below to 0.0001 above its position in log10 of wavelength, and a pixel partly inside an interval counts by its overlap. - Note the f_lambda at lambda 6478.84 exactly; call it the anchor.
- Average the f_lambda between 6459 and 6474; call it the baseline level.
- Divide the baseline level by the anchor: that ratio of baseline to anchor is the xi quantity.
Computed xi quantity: 0.98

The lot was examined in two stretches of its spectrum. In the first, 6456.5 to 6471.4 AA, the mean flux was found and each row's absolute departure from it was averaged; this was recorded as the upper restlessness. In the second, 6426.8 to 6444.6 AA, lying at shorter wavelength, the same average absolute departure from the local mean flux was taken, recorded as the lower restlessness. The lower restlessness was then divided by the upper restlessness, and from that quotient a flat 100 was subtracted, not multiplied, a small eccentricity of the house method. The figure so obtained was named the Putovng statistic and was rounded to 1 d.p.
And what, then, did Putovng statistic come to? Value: -98.0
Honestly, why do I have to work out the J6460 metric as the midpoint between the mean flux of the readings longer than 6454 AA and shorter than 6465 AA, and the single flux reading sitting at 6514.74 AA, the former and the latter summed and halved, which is 7.28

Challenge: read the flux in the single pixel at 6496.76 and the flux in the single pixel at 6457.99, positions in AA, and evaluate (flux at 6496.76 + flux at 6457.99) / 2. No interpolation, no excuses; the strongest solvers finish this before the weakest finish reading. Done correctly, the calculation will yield 7.1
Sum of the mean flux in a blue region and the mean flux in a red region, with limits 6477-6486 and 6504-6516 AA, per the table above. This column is 14.7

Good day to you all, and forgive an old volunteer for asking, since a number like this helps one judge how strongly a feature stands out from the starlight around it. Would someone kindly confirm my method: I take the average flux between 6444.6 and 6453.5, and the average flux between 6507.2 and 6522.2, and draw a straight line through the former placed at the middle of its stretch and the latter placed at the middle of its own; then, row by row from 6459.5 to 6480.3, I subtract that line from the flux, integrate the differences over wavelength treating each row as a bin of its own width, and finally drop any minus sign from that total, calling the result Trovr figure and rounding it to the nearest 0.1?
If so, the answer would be 4.5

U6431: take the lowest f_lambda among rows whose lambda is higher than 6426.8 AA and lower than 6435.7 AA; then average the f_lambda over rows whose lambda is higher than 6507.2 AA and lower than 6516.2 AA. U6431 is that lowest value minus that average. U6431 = 0.1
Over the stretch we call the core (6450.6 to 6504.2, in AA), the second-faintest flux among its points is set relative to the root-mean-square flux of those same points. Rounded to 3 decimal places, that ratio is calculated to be 0.947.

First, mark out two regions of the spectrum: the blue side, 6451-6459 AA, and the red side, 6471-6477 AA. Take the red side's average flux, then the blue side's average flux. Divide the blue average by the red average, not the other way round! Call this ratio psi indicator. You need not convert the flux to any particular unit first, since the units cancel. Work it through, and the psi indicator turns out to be 0.94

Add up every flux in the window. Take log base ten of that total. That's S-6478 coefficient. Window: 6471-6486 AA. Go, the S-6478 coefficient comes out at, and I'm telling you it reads 1.57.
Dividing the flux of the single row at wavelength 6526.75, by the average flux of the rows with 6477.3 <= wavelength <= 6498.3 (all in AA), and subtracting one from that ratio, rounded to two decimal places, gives 0.06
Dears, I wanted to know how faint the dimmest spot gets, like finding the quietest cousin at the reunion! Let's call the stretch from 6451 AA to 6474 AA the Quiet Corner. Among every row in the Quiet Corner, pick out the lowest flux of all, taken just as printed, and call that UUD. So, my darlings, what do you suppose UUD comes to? 6.886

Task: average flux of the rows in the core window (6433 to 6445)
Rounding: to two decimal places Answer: 6.90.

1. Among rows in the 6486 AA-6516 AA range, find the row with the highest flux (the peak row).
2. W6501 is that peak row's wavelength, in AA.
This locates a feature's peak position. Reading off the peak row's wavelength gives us 6505.75 AA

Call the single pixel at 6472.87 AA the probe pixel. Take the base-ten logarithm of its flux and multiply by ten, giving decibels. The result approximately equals 8.8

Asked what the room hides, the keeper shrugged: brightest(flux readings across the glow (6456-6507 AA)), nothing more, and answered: 7.732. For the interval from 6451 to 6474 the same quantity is 7.732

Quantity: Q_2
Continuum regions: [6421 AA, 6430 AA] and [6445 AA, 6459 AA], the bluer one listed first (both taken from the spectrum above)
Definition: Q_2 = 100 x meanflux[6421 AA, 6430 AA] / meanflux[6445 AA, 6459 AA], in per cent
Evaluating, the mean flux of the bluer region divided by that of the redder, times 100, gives 108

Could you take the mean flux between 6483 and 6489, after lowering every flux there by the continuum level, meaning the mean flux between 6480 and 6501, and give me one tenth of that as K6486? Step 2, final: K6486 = 0.02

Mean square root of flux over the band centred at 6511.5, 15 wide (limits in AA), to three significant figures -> 2.72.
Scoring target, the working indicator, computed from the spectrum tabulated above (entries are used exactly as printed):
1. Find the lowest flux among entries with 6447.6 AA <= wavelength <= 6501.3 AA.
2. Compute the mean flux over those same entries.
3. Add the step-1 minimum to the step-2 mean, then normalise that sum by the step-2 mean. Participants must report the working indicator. 1.95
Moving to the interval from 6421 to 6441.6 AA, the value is 1.89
